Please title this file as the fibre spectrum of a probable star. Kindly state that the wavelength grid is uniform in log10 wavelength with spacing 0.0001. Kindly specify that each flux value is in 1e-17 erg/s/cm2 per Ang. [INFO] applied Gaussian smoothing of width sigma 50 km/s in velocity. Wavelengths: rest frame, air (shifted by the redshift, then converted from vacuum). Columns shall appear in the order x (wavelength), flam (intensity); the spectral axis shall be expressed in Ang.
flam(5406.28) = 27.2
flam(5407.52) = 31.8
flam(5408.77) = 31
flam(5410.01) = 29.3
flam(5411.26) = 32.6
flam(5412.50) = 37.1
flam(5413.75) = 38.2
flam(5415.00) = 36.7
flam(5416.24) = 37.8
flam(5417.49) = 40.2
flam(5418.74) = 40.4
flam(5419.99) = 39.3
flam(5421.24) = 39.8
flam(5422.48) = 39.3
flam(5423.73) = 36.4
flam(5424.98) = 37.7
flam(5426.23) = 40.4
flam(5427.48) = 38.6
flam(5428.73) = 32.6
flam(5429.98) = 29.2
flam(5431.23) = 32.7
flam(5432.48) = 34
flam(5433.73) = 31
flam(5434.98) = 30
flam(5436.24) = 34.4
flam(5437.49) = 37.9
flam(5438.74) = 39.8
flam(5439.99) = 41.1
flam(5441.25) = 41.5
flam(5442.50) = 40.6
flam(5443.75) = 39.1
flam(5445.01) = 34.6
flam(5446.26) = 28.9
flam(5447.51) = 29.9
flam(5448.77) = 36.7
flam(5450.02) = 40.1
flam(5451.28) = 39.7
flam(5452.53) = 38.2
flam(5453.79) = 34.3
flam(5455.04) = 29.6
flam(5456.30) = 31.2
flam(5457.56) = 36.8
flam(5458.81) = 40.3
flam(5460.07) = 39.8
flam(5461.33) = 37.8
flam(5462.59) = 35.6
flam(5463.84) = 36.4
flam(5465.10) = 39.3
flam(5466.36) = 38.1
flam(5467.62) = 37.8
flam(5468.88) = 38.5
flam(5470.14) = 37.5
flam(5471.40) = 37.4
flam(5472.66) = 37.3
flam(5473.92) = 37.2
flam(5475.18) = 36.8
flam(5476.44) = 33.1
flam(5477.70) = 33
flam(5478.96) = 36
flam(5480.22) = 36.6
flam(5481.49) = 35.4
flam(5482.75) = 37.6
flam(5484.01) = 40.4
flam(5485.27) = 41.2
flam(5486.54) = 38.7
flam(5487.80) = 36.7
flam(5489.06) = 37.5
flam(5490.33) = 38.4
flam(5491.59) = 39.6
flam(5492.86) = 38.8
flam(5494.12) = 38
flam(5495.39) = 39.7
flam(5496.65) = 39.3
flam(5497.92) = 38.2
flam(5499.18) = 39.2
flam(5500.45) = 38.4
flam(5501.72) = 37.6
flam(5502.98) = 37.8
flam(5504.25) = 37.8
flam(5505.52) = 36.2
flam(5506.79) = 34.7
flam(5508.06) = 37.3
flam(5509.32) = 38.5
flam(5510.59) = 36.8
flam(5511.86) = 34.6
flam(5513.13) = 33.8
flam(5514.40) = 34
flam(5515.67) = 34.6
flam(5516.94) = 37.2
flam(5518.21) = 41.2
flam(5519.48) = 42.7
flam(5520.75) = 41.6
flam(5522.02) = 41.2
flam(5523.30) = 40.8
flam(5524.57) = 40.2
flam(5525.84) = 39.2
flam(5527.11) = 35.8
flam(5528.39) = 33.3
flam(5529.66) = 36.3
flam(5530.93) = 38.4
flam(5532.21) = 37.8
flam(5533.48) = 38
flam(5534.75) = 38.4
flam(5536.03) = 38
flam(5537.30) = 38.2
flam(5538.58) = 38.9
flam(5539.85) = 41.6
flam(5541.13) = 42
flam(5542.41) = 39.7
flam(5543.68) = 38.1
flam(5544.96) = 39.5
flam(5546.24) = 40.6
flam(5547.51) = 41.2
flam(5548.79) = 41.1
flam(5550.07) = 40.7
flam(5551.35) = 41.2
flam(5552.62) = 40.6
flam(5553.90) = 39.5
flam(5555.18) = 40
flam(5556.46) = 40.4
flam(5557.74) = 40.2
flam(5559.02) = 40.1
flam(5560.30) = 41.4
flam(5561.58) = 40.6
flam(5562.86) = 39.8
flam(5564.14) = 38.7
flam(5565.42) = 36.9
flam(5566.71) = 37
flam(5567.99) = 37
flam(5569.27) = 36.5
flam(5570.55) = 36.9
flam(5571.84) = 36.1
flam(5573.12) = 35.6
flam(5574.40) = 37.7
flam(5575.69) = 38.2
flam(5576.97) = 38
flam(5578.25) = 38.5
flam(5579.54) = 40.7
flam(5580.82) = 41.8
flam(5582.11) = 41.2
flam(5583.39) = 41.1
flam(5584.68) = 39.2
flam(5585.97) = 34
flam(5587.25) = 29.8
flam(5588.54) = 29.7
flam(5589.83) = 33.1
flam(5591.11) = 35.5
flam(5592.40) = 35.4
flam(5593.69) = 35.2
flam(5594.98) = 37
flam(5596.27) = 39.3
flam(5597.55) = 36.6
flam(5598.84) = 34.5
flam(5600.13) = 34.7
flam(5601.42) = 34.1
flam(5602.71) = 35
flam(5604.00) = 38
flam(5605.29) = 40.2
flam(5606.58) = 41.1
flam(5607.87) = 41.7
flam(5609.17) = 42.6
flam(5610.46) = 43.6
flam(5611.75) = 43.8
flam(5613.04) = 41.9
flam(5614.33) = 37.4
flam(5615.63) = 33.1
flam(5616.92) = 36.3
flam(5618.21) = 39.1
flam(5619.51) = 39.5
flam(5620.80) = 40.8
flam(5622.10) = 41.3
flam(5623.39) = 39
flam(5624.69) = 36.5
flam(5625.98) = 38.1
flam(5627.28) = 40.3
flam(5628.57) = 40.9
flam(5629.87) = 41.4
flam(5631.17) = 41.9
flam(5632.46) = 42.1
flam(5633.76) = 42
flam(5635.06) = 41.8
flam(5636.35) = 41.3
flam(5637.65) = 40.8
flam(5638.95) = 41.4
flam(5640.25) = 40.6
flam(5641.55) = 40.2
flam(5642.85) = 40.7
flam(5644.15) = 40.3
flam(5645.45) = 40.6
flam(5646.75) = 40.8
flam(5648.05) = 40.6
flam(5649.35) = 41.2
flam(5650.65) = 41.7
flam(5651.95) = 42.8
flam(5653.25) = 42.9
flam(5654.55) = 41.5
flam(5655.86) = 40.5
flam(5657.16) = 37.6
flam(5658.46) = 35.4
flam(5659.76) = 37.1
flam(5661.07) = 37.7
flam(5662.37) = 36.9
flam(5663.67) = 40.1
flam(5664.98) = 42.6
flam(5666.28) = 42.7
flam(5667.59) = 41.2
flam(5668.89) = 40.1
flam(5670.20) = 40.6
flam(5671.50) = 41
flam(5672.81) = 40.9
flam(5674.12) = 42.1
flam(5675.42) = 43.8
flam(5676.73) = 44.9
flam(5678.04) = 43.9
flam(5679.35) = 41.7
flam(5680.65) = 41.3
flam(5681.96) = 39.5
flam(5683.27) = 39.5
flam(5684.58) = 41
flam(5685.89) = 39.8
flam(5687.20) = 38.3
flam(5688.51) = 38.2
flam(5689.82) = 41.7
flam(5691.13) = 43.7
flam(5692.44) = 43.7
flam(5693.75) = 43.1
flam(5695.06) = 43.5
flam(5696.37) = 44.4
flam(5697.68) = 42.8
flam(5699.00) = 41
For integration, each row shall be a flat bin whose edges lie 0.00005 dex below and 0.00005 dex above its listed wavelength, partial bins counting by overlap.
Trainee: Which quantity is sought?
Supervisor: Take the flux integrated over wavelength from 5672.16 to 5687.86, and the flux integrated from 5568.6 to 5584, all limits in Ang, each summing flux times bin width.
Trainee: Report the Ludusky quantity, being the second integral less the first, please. -56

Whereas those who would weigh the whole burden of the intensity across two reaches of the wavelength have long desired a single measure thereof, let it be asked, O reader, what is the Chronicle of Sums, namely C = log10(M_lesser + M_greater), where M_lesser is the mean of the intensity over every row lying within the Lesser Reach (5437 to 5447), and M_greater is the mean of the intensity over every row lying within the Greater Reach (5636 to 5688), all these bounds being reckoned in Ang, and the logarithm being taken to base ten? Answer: 1.90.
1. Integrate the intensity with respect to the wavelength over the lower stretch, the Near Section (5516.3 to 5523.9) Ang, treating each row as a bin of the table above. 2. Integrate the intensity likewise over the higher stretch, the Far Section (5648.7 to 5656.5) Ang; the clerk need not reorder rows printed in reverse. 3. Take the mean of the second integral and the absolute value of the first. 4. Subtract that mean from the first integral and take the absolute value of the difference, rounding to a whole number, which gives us 8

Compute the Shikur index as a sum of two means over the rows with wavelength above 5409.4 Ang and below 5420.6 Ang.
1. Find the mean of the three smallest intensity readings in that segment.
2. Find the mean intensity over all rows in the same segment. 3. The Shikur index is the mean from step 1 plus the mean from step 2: 70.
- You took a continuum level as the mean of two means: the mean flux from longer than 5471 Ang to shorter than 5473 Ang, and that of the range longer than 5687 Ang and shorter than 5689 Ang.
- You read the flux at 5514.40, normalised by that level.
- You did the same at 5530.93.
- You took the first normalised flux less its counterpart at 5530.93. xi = -0.12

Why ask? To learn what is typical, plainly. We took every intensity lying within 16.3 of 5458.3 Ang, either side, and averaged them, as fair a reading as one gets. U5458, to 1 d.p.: 36.6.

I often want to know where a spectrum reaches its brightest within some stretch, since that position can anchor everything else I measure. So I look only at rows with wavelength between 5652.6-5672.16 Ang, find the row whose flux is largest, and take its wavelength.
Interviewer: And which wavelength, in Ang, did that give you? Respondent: 5653.25 Ang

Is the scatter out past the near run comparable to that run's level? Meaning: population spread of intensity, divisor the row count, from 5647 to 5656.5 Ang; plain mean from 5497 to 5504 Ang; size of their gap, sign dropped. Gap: 37.4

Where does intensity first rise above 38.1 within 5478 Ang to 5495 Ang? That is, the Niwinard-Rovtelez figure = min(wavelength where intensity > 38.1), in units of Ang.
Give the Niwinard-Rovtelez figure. 5484.01 Ang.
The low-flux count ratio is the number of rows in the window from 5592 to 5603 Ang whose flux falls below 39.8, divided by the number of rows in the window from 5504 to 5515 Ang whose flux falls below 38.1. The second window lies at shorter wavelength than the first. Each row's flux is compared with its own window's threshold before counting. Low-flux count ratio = 1.1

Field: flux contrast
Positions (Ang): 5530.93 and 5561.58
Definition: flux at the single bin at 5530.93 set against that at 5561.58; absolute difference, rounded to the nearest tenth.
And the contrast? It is 2.2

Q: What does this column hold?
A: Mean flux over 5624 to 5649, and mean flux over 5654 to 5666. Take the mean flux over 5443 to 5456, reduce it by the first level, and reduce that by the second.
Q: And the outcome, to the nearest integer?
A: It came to -44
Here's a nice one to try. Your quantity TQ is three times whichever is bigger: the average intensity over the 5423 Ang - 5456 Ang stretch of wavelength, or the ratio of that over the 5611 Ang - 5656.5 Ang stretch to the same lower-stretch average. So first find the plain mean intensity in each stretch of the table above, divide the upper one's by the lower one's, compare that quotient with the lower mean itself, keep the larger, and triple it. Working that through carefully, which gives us 107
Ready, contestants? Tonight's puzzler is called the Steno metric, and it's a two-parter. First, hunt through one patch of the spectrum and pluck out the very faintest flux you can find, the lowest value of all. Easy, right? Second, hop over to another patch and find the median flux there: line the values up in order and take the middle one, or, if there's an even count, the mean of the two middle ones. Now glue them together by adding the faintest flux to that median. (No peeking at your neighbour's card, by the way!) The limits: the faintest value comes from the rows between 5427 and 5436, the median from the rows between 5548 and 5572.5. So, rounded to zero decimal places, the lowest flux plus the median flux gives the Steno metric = 69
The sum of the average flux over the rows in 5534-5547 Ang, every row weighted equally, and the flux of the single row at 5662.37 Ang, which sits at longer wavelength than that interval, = 76.4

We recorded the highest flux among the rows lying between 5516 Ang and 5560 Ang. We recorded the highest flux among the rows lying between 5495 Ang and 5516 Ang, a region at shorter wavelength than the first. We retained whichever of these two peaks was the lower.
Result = 39.7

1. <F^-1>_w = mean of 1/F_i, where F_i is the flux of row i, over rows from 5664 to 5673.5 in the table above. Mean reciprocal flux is 0.0242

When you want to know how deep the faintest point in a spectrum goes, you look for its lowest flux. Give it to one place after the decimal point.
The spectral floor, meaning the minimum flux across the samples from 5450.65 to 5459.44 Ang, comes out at 29.6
